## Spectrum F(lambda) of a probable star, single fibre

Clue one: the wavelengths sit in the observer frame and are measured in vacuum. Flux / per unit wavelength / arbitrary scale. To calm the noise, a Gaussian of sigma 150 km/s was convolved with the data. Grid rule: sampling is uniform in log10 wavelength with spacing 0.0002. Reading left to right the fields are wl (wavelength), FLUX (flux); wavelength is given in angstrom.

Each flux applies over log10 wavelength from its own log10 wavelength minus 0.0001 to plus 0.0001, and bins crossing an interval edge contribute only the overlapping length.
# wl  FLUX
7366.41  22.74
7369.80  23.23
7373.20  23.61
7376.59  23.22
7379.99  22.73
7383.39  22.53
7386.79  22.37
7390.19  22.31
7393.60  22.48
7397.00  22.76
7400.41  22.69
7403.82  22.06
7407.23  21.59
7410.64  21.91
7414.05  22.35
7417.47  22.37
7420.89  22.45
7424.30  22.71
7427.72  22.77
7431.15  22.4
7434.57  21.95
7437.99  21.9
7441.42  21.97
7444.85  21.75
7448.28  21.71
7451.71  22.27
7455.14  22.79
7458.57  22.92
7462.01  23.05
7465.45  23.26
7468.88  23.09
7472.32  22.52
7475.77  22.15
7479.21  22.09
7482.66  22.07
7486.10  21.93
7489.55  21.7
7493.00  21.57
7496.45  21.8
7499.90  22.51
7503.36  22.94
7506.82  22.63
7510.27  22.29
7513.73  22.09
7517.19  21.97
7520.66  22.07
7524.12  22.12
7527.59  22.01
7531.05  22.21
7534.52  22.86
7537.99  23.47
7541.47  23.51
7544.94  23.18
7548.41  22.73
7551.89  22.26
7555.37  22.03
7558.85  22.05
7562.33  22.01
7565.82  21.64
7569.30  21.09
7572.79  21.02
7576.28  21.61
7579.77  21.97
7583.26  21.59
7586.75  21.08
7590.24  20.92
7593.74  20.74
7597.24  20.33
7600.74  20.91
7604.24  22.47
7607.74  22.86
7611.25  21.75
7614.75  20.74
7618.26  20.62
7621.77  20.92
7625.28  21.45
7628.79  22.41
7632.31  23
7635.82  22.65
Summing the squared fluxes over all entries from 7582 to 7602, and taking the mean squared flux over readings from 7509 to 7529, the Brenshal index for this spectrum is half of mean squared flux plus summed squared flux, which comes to 1558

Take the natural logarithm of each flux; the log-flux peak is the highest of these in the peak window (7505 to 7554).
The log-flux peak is 3.16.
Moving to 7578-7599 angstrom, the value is 3.09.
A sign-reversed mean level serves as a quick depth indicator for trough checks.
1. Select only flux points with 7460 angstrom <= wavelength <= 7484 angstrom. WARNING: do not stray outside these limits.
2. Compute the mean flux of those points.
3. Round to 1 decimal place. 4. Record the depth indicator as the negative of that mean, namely -22.6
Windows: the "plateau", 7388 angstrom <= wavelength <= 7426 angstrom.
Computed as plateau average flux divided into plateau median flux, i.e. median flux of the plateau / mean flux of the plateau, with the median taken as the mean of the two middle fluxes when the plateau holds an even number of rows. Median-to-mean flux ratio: 1.00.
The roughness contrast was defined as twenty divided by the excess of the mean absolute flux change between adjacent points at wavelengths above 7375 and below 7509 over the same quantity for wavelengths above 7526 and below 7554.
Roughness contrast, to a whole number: -149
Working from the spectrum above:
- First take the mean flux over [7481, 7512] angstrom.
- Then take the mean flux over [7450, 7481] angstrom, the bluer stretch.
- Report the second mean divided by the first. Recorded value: 1.02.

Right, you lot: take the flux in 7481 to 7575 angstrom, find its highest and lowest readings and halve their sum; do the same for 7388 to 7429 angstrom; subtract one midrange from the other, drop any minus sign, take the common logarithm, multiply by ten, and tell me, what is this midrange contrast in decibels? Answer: -11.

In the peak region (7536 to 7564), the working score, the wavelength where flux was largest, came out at 7541.47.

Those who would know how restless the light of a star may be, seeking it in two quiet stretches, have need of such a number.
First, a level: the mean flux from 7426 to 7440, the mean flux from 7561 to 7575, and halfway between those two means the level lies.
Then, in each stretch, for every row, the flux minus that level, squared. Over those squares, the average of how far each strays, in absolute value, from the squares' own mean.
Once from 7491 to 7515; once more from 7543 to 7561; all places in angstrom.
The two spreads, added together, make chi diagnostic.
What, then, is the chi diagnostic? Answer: 0.9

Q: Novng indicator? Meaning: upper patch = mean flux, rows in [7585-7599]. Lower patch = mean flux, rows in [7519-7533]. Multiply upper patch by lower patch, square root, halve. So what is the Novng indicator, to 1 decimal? 10.7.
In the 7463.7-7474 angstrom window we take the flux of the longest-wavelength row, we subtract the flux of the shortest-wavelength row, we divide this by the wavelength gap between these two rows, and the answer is -0.11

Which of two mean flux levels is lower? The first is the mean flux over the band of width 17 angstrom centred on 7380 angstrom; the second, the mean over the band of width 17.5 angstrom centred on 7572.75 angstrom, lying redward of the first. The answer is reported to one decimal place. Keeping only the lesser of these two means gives 21.5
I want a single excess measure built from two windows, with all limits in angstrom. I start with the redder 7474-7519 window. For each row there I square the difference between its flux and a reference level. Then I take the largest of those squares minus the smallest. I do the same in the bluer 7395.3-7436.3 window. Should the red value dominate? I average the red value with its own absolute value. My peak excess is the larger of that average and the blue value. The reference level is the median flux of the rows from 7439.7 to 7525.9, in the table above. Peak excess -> 0.7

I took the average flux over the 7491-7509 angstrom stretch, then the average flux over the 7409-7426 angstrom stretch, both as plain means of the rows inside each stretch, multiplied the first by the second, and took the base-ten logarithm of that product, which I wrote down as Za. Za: 2.70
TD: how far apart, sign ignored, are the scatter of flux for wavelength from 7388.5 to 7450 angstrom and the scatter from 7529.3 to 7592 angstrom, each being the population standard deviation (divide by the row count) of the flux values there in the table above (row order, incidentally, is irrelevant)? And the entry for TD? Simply 0.423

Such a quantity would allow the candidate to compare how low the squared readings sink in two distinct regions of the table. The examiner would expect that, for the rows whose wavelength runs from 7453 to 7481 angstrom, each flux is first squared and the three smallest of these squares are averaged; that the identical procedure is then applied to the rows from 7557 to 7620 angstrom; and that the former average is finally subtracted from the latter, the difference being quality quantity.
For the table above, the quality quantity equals -72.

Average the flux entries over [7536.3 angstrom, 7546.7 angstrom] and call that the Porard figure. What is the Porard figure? 23.39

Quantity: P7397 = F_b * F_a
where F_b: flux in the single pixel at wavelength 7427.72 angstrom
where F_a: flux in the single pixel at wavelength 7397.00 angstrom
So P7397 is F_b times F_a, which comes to 518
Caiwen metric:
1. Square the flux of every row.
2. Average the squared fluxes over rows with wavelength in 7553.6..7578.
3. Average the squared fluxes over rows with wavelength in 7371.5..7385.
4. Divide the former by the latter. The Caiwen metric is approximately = 0.883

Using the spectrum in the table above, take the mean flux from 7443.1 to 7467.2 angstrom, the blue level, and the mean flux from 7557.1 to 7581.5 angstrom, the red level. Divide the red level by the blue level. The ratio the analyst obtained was 0.96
